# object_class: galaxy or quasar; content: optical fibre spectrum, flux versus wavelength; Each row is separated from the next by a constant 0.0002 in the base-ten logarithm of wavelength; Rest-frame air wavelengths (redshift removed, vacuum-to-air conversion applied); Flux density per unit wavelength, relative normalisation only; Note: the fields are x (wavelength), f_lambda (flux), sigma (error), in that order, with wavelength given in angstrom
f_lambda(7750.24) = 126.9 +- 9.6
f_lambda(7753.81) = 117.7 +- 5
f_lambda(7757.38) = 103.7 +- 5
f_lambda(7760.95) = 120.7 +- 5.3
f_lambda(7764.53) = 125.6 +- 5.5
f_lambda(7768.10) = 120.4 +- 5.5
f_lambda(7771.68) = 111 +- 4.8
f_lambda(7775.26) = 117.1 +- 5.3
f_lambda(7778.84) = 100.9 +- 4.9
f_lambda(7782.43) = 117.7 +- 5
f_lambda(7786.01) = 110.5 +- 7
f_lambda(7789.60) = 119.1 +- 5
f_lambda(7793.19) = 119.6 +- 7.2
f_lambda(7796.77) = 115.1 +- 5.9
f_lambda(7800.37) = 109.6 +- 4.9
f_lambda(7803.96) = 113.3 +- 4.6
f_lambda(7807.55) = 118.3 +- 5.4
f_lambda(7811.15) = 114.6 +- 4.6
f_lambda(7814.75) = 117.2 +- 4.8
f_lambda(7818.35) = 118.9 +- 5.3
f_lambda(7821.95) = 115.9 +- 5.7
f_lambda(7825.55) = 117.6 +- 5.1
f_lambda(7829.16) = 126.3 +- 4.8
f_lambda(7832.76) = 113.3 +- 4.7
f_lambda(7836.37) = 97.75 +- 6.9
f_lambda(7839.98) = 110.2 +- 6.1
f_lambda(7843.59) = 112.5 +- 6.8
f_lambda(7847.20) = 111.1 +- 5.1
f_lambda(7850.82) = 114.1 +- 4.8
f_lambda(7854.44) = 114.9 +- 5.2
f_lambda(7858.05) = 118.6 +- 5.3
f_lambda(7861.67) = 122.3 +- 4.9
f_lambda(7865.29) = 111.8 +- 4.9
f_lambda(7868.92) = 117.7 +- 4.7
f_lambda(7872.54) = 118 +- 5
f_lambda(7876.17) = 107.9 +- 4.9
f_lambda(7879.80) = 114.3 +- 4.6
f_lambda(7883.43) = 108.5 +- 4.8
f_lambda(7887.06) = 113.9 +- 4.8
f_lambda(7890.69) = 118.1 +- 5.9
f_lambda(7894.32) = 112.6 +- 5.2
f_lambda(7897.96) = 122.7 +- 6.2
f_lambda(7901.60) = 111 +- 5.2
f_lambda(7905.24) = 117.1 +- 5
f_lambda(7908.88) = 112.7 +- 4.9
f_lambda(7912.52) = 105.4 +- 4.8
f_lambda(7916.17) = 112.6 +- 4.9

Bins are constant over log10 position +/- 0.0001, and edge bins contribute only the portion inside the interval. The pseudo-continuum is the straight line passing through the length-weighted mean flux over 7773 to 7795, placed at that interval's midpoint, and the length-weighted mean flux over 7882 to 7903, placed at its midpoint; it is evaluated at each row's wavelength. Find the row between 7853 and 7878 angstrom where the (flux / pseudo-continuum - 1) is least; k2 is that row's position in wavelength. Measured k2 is 7876.17 angstrom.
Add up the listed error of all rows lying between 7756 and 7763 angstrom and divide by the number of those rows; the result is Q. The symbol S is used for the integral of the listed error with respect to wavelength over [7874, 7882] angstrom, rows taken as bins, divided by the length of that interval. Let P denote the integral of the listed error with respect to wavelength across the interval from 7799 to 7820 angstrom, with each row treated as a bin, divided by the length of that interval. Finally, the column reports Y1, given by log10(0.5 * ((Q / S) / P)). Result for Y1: -0.96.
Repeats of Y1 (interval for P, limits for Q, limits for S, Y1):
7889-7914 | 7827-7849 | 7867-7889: -0.95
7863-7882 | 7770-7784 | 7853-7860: -1.01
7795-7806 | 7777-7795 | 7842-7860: -0.98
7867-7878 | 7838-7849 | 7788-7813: -0.94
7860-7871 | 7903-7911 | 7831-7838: -1.05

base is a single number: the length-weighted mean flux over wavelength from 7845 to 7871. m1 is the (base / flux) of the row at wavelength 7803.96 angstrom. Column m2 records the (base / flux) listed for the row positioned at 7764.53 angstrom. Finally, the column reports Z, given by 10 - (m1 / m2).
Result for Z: 8.89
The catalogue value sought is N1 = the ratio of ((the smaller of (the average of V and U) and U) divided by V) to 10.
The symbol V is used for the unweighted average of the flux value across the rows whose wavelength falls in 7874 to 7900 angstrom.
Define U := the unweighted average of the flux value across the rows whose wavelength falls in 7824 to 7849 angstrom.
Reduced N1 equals 0.099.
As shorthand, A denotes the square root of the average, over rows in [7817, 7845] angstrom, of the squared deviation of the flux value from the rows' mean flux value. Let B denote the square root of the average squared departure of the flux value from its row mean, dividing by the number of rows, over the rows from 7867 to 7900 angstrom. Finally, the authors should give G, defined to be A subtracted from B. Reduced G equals -3.2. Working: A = 7.7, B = 4.5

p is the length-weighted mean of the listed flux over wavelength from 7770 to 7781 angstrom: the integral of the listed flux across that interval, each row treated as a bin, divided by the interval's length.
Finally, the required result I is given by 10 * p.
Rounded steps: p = 110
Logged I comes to 1099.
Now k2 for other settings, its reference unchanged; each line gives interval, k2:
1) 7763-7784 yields 7778.84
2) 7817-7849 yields 7836.37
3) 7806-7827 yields 7811.15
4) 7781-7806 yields 7800.37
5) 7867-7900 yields 7876.17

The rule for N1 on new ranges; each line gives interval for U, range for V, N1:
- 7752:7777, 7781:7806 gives 0.101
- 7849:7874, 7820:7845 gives 0.102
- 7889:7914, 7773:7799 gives 0.100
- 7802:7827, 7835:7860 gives 0.102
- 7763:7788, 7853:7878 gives 0.099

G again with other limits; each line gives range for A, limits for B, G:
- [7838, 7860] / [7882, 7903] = 1.9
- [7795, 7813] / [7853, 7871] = 0.7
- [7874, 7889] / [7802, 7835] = 0.8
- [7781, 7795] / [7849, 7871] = -0.2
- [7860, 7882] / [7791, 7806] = -1.1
